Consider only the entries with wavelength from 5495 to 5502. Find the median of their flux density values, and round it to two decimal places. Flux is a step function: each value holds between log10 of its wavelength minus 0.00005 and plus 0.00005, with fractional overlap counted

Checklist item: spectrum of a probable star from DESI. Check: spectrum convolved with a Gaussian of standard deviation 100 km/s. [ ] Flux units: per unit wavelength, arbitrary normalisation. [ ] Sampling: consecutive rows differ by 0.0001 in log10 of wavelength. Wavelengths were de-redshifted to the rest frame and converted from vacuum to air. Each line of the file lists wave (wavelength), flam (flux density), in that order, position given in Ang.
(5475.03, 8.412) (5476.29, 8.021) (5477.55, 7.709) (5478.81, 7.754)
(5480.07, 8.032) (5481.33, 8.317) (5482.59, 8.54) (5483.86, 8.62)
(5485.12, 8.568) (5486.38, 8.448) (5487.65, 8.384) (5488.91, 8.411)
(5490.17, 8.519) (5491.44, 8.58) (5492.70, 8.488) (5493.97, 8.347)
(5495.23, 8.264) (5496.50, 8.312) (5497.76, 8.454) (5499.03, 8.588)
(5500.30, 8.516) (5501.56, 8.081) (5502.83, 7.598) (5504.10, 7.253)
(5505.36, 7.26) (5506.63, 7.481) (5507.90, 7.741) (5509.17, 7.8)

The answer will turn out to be 8.38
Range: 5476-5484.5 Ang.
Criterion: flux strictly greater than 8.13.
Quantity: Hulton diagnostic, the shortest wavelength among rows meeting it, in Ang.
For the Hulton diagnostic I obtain 5481.33 Ang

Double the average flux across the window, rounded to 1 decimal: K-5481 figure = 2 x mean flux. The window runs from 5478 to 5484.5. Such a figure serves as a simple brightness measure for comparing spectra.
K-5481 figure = 16.5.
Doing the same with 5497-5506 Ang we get 15.9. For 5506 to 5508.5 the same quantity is 15.2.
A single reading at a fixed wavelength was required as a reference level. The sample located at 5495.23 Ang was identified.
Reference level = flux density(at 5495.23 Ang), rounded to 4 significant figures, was 8.264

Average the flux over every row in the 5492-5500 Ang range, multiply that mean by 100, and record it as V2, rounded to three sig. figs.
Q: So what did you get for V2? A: 841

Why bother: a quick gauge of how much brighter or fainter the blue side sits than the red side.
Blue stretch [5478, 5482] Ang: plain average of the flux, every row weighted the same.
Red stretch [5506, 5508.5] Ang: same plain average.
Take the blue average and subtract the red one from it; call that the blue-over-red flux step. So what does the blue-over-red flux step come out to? 0.4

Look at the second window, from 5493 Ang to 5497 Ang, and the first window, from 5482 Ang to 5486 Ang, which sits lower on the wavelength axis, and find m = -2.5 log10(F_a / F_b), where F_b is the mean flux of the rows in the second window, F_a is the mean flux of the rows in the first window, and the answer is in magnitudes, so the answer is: -0.03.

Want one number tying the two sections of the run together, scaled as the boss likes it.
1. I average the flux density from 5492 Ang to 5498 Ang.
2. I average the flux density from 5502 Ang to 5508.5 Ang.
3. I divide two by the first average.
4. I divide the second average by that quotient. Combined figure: 31.3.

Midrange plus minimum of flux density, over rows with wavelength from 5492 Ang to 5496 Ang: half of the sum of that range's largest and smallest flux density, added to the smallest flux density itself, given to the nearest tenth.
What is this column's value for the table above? 16.6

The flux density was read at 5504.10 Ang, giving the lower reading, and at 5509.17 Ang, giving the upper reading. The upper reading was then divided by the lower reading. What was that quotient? 1.08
